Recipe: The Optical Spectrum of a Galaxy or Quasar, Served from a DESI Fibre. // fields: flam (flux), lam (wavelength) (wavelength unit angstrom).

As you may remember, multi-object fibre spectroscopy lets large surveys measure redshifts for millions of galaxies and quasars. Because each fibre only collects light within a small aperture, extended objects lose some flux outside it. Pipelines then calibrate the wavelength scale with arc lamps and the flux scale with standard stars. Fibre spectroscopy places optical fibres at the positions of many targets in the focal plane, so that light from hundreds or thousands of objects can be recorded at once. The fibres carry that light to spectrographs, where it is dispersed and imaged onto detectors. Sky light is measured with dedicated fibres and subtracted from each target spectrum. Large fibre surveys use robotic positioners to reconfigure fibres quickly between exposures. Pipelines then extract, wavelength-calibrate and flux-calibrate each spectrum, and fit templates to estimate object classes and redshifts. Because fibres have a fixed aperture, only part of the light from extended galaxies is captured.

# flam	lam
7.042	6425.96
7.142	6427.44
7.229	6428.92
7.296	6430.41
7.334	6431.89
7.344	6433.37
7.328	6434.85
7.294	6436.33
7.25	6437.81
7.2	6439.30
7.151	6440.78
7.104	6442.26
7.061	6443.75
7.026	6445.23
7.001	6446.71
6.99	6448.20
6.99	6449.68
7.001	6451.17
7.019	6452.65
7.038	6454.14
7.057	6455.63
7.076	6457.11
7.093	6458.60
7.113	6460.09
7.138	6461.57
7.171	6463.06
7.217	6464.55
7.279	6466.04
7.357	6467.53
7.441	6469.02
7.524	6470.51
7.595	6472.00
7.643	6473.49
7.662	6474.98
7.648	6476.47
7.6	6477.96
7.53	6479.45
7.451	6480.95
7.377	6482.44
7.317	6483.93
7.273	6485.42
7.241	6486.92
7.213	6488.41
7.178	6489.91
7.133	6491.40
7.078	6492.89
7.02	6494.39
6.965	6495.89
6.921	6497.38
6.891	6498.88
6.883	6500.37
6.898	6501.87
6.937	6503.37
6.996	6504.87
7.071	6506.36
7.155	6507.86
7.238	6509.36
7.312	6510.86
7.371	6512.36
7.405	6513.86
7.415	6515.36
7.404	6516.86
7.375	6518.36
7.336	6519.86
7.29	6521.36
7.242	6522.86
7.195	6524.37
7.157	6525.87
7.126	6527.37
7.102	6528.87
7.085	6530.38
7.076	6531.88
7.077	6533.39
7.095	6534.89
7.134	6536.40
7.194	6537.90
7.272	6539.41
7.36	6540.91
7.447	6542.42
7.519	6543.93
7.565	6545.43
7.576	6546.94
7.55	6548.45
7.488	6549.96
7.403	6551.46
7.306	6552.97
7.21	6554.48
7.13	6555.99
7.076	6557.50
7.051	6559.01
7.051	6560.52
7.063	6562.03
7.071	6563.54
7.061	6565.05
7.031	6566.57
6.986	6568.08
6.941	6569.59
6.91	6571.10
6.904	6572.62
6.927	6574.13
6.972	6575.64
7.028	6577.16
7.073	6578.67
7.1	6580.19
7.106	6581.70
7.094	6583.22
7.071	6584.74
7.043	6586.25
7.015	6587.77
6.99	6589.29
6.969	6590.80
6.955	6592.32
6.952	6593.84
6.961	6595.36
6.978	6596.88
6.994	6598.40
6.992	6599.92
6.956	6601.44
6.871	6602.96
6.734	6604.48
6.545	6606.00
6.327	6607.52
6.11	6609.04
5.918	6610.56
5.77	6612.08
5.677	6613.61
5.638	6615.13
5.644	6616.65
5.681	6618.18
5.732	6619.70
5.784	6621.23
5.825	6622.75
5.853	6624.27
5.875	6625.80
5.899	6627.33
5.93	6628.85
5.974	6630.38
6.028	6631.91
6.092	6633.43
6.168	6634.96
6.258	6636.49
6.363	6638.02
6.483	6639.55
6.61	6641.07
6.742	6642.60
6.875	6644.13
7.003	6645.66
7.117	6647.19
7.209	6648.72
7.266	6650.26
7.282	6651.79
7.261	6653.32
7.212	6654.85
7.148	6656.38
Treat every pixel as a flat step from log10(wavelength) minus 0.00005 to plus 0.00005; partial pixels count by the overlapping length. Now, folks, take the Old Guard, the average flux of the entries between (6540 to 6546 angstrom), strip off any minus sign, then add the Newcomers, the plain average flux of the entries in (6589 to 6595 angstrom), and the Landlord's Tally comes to 14.44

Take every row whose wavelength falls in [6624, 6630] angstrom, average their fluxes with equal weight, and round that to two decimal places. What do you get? 5.89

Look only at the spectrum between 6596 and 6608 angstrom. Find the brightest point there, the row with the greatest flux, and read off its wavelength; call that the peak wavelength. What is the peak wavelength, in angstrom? 6598.40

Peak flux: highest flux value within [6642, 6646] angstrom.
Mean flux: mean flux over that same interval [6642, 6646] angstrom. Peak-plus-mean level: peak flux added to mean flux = 13.9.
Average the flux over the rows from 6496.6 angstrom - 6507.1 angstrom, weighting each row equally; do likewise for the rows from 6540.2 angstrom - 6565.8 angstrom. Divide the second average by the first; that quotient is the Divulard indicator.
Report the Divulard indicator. 1.05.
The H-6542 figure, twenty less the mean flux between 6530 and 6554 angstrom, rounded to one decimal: 12.7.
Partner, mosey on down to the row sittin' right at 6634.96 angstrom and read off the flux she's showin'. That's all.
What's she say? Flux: 6.168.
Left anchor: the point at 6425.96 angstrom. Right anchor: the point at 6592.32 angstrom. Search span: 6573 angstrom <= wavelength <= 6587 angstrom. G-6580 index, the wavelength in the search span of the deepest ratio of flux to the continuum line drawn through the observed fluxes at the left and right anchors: 6574.13 angstrom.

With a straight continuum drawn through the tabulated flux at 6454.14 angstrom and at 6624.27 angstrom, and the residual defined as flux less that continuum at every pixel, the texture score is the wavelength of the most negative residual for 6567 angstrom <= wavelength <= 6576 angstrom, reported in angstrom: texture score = 6571.10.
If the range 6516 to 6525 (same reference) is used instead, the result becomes 6524.37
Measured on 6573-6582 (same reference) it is 6574.13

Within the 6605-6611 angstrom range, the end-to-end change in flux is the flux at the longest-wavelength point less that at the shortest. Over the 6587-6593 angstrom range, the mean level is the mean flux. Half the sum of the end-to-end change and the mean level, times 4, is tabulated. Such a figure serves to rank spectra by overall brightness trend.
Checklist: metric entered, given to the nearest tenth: 12.7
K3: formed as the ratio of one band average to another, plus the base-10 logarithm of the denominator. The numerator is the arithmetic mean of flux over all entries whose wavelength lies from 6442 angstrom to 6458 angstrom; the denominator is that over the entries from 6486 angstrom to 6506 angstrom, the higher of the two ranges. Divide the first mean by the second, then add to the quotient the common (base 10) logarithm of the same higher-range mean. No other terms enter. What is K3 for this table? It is 1.85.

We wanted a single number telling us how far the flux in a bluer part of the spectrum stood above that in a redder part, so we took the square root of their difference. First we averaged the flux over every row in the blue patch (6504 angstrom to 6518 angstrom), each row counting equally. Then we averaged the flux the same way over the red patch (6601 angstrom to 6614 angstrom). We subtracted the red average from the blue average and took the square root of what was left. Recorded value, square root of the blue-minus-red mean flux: 1.0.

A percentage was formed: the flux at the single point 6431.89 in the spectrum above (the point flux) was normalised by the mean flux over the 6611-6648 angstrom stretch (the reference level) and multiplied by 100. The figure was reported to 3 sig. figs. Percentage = 120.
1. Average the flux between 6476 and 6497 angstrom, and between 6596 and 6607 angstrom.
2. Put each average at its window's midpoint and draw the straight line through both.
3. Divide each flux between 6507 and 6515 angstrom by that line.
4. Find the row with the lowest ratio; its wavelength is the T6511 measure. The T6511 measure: 6507.86 angstrom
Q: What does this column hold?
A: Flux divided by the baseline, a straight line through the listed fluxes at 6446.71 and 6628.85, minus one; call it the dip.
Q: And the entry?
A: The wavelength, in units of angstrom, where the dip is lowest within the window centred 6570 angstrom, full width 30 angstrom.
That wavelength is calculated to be 6571.10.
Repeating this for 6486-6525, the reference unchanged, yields 6498.88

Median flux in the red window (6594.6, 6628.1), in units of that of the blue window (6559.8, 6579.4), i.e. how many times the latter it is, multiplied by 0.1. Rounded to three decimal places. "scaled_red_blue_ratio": 0.084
